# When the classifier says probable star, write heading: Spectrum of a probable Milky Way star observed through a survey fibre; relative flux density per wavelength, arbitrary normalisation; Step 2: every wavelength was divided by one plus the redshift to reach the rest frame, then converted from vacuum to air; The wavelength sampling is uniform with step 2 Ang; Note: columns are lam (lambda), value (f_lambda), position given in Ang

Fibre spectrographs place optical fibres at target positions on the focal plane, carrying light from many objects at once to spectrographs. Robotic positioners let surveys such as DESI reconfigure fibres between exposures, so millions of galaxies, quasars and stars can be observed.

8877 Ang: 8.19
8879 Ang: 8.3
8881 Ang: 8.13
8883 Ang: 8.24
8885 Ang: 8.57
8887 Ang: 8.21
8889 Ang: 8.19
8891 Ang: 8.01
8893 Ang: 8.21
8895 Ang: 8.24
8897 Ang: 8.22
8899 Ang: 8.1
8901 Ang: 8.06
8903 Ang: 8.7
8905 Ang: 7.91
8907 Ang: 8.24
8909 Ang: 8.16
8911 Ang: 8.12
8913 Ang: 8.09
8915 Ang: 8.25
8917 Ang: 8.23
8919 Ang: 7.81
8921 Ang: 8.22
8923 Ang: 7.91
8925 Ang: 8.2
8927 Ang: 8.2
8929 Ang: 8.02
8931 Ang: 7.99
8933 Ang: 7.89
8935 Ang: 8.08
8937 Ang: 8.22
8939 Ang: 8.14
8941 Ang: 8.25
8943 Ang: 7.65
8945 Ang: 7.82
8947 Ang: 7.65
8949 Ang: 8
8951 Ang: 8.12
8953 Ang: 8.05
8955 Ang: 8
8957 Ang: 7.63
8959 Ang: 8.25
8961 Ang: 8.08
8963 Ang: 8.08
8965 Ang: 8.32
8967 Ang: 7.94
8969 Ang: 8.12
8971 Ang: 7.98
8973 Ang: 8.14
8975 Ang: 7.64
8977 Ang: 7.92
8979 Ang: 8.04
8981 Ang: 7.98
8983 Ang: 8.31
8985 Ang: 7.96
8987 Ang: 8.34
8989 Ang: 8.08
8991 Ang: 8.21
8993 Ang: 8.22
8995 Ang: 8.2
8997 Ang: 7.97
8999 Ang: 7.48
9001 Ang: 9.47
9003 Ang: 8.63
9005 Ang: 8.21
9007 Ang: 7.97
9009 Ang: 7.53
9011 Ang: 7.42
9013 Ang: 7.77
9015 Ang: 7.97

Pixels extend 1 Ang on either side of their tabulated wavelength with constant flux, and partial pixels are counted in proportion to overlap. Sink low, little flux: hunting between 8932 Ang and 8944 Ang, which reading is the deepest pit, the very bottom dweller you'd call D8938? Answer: 7.65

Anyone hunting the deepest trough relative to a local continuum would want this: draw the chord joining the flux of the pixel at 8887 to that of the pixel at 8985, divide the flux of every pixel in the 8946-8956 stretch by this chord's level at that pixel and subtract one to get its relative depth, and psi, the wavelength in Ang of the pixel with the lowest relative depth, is 8947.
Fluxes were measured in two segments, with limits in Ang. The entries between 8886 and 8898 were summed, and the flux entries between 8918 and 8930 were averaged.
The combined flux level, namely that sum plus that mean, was 57.14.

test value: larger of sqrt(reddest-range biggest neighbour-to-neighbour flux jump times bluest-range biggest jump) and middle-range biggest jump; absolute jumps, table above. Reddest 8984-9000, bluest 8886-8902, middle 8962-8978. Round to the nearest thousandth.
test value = 0.500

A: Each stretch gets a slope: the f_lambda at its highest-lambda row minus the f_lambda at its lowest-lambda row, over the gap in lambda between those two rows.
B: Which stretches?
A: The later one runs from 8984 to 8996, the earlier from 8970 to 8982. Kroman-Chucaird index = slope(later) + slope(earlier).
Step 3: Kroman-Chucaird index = 0.024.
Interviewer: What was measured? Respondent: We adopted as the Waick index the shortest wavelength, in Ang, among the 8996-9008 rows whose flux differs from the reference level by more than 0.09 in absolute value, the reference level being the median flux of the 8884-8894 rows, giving 8997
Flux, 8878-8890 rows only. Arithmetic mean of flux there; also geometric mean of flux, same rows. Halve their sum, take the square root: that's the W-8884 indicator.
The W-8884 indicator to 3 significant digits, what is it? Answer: 2.88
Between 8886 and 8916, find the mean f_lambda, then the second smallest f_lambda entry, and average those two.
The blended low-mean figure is 8.10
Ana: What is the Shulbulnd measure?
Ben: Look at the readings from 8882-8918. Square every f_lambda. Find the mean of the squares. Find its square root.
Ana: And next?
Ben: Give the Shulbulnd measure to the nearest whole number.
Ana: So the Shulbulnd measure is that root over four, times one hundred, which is 205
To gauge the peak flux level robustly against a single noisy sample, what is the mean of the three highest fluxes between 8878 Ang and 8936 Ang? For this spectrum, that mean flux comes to 8.52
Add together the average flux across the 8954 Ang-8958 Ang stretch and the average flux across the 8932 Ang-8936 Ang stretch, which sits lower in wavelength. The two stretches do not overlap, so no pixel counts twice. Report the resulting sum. 15.8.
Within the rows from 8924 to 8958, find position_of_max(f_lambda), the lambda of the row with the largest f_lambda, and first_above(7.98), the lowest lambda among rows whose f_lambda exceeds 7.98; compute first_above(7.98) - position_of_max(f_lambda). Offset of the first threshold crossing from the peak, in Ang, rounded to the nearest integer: -16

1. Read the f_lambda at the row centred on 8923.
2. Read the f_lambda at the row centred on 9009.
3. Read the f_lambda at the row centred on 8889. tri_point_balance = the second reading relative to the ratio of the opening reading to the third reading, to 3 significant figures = 7.80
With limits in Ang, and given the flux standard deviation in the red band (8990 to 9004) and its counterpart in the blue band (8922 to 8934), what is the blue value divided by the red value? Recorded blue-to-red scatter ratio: 0.22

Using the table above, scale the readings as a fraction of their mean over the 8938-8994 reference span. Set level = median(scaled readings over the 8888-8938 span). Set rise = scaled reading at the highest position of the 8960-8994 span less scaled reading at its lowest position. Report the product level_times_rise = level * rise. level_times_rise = 0.018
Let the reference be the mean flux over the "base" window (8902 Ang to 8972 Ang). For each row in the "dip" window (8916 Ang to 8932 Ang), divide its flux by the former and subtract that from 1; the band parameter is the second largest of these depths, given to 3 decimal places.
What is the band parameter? 0.019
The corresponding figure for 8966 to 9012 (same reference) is 0.073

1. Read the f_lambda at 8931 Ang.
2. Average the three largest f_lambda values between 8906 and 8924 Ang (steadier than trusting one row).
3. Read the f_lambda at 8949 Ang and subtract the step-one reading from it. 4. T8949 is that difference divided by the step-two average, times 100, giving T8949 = 0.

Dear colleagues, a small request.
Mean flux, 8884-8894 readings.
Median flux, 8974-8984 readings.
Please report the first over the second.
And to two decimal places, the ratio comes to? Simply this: 1.03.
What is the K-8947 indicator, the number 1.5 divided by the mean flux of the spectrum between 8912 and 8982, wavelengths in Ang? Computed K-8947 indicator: 0.187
